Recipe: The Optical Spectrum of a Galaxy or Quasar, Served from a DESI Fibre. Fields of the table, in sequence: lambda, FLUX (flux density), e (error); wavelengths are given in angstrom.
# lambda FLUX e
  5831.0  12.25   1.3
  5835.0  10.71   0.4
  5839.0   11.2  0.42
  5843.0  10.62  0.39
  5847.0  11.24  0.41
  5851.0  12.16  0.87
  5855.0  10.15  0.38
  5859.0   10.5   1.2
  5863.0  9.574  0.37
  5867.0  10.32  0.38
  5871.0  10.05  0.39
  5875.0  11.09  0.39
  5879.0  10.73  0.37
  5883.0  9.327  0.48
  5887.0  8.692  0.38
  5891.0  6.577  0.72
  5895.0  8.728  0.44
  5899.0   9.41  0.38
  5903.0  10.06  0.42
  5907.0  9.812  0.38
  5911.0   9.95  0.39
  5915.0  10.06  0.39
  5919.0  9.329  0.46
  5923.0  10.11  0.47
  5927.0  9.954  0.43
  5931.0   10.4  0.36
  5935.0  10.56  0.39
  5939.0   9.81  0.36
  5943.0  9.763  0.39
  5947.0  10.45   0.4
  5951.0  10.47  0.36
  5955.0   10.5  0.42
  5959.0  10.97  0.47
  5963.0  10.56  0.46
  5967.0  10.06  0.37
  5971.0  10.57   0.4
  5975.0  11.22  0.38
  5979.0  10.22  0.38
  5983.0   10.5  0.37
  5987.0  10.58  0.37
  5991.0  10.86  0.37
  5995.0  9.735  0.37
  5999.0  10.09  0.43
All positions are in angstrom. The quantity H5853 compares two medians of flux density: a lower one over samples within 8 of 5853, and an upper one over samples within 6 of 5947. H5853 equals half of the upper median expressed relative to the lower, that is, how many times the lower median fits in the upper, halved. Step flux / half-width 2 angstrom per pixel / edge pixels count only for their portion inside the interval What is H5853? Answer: 0.48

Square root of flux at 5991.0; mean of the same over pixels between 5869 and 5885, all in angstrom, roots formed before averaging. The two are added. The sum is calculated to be 6.50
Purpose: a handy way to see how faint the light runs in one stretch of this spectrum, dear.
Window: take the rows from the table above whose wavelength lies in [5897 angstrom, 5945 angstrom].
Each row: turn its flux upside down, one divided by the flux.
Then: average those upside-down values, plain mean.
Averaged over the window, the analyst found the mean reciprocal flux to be 0.101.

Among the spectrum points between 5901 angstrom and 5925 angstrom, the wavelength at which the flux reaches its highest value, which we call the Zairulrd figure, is 5923.0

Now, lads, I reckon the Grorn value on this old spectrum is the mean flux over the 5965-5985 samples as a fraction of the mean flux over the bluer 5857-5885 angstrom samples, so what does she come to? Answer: 1.03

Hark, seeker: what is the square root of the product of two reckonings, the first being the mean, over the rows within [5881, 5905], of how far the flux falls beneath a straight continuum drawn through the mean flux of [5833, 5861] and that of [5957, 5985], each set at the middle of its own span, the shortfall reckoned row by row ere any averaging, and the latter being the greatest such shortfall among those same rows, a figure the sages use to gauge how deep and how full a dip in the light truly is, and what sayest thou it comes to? 2.9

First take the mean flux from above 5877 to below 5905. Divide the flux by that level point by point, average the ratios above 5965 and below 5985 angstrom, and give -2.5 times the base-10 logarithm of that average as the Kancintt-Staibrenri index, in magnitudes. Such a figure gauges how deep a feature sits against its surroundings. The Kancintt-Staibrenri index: -0.160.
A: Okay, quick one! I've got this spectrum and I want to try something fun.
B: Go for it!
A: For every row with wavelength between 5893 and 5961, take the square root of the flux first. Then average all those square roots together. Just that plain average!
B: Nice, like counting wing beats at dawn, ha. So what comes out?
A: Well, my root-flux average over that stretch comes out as 3.16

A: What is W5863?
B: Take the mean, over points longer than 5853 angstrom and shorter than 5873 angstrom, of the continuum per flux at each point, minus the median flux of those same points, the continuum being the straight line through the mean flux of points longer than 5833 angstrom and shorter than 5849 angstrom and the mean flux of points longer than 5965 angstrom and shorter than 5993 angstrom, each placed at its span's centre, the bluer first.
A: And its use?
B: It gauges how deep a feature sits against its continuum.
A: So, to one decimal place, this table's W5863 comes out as -9.1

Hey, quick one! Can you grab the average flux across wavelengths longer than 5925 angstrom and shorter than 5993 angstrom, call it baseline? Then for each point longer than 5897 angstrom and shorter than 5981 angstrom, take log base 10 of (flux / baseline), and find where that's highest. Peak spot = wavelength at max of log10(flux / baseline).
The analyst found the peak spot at 5975.0 angstrom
